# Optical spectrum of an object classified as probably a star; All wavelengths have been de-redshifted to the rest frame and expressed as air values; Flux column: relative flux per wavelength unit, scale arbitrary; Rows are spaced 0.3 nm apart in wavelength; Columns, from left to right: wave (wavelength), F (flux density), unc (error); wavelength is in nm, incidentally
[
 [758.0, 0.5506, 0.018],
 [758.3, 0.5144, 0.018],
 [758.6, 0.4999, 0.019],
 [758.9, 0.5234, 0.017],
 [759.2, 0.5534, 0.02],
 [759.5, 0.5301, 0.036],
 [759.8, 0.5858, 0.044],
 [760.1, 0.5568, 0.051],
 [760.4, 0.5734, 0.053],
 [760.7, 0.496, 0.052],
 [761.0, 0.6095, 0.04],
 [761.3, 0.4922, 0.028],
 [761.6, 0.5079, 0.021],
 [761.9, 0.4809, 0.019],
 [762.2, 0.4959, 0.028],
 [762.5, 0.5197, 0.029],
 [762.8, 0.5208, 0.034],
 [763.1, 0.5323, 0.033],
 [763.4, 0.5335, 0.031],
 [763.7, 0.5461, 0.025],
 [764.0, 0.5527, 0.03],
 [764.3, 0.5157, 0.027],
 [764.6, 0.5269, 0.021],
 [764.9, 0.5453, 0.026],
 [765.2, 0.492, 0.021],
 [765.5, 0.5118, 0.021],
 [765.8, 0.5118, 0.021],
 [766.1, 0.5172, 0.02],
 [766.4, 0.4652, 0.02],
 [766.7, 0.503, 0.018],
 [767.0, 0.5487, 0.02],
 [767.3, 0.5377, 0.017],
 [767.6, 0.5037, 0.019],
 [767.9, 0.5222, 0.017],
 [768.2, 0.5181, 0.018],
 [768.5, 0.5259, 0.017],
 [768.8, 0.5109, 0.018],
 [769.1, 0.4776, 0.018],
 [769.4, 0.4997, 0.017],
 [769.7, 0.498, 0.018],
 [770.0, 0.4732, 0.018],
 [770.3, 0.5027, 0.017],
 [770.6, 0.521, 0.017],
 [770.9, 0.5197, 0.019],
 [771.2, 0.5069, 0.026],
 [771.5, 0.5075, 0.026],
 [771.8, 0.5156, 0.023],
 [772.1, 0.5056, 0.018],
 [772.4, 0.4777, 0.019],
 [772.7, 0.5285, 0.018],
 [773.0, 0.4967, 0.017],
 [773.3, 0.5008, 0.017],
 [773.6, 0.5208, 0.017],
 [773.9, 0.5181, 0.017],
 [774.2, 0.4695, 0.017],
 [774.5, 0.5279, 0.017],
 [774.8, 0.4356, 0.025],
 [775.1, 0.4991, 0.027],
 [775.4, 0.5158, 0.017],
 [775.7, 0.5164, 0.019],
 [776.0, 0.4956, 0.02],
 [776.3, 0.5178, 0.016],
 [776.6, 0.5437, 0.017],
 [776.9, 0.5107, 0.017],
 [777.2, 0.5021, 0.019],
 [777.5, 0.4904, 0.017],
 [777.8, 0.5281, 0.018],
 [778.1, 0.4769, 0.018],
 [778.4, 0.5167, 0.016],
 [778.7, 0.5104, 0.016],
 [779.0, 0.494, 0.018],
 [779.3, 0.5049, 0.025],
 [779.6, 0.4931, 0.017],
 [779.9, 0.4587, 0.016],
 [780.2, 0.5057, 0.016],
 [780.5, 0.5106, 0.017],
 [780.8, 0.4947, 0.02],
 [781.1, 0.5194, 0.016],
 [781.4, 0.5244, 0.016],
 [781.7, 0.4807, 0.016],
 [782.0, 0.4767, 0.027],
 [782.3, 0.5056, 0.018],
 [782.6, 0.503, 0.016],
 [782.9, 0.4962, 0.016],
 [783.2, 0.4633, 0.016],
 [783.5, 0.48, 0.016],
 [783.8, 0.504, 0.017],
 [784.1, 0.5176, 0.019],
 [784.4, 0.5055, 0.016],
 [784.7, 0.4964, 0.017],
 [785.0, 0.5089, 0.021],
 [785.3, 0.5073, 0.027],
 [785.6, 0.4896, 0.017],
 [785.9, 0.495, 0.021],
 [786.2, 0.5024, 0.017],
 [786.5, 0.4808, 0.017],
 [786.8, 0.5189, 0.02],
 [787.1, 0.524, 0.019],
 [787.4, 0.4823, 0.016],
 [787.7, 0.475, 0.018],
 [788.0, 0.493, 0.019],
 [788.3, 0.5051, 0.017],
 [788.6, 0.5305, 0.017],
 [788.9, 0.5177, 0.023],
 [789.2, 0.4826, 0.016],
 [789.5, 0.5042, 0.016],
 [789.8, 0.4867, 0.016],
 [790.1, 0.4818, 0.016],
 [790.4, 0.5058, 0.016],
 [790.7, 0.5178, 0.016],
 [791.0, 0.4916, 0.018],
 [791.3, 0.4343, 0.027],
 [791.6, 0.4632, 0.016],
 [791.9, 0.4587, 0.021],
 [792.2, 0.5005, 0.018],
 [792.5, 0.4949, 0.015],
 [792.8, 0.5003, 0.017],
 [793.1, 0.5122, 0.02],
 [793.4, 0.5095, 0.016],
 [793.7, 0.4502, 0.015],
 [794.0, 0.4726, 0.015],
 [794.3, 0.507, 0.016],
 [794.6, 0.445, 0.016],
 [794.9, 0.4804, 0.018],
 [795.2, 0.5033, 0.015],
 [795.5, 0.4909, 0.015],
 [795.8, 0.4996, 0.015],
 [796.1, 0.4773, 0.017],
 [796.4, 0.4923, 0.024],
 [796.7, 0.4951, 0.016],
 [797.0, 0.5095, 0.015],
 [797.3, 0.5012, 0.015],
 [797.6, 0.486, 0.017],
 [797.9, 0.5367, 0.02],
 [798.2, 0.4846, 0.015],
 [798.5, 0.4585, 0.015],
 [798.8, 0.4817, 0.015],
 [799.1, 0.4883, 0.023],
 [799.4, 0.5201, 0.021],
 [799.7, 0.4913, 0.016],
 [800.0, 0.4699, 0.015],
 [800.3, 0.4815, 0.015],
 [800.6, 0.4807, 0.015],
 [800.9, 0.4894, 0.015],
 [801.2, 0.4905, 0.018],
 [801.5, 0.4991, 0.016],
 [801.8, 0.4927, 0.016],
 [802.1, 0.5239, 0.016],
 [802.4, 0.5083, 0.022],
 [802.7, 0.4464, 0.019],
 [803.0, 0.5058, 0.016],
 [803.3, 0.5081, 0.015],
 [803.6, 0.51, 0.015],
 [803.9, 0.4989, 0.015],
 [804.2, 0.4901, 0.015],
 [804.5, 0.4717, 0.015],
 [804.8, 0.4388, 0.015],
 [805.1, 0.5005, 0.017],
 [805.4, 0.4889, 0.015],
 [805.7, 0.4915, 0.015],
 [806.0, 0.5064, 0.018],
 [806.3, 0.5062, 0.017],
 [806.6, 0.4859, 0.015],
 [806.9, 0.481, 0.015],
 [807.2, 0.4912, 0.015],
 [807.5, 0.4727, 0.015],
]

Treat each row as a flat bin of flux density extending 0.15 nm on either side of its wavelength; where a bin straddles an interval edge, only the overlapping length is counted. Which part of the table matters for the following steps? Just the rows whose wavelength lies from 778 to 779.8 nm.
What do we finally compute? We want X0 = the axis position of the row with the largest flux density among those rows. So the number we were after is 778.4 nm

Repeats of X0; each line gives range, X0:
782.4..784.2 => 784.1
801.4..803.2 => 802.1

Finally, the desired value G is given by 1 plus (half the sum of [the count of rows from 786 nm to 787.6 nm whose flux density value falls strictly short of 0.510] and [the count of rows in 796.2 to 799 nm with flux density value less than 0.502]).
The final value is 6.0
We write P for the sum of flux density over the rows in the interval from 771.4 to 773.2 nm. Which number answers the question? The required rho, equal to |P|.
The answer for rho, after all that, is 3.0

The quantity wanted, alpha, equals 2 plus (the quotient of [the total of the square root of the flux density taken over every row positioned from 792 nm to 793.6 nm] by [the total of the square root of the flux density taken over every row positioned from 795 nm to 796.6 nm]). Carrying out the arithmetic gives 3.01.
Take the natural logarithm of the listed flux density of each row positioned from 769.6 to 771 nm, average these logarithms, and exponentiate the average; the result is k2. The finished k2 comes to 0.503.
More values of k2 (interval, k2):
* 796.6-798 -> 0.505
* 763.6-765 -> 0.537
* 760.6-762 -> 0.515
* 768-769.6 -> 0.506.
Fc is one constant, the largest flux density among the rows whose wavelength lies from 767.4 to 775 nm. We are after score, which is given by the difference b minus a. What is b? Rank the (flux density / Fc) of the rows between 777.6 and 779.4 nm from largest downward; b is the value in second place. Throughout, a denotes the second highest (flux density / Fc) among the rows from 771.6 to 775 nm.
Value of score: -0.02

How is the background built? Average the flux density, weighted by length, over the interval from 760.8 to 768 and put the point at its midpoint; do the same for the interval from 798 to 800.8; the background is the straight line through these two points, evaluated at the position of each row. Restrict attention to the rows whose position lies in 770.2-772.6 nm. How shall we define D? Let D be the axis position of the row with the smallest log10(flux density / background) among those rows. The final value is 772.4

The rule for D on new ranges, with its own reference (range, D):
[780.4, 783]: 782.0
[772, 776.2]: 774.8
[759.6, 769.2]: 766.4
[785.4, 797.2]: 791.3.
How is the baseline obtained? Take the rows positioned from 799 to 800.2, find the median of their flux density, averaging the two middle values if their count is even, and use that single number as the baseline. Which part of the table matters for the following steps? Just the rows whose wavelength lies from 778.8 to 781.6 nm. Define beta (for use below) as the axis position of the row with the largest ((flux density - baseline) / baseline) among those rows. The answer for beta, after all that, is 781.4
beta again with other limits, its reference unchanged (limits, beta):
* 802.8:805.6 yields 803.6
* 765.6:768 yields 767.0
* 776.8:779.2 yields 777.8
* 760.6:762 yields 761.0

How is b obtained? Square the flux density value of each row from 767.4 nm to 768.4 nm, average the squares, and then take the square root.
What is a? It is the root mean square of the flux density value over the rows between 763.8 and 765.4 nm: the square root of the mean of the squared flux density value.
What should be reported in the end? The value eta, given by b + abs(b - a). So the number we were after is 0.527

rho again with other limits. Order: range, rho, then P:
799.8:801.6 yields 2.9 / 2.9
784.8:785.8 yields 1.5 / 1.5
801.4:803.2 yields 3.0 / 3.0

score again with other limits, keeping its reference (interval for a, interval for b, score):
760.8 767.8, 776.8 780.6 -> -0.07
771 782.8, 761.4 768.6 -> 0.04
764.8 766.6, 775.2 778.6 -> 0.02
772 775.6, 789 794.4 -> -0.03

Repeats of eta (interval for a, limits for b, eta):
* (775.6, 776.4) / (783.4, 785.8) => 0.510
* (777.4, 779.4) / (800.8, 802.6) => 0.503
